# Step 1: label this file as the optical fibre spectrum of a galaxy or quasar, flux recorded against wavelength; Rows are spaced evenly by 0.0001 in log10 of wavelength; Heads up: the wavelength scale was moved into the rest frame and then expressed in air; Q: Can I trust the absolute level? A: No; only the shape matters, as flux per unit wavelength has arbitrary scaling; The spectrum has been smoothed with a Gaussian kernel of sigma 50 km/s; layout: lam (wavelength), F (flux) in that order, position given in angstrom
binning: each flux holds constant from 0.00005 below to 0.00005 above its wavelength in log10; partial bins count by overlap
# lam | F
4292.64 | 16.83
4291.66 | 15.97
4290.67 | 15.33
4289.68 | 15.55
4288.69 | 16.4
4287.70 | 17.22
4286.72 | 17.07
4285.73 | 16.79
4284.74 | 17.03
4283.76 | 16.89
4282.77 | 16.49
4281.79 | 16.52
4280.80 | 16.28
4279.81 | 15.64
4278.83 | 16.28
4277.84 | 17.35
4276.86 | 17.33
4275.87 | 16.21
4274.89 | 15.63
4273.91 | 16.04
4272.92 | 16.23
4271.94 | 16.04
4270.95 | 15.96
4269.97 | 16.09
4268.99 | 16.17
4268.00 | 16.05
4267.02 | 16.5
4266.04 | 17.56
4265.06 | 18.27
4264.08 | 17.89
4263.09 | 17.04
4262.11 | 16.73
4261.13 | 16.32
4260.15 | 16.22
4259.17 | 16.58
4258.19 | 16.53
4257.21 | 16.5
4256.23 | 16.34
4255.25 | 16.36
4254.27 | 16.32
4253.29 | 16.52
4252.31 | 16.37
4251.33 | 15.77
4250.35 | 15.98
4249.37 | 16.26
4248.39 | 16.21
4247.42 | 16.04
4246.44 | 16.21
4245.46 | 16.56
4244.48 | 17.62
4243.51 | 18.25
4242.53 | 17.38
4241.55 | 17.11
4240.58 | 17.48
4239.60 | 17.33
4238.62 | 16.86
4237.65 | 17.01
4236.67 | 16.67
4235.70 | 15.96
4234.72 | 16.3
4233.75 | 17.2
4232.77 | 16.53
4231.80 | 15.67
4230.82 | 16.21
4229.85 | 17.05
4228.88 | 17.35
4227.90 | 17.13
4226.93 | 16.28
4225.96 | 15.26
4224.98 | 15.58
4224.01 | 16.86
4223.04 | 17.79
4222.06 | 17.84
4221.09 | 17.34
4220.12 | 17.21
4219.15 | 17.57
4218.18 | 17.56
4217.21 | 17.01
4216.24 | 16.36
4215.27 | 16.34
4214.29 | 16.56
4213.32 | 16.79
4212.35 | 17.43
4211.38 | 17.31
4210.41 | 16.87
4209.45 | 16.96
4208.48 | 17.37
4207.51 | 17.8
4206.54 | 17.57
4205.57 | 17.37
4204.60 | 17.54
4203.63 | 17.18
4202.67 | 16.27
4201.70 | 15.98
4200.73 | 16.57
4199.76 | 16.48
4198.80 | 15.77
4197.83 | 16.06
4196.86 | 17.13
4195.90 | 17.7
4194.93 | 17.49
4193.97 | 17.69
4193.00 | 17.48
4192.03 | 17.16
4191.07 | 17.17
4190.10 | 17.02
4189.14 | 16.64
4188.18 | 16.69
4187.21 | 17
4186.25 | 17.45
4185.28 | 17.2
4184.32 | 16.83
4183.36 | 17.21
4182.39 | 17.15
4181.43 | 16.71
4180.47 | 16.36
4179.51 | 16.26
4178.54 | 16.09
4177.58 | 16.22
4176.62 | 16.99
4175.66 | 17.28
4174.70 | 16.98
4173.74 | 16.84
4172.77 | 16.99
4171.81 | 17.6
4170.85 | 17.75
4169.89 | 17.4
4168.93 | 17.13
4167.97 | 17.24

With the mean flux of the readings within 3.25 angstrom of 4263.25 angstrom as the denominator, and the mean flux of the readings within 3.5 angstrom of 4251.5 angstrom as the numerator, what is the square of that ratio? 0.89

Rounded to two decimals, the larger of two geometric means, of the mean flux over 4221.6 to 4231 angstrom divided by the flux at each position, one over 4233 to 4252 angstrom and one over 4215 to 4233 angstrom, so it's 1.00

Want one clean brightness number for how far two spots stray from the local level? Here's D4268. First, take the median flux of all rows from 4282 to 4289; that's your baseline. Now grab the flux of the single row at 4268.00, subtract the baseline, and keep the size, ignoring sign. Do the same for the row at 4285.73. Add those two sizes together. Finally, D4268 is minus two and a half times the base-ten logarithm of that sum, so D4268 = 0.1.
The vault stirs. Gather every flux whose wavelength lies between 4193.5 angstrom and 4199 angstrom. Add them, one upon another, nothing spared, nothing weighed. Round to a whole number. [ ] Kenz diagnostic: 102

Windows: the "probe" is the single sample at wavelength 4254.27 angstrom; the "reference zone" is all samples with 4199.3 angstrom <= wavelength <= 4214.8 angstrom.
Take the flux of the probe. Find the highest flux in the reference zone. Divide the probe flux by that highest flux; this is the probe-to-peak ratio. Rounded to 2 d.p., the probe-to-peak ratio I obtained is 0.92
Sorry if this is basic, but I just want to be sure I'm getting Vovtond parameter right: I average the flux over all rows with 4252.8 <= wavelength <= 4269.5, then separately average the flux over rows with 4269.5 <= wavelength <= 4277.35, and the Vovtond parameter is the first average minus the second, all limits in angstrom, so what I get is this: 0.51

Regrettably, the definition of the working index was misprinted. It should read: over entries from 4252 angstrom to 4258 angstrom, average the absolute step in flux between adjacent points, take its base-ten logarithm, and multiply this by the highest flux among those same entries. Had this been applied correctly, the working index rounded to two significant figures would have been -16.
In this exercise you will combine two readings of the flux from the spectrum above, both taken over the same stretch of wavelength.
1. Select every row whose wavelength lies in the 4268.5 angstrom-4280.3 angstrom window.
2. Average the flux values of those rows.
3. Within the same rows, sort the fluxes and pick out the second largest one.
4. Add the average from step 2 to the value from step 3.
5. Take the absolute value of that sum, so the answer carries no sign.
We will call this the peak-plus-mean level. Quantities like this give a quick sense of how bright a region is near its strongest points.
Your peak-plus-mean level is 33.6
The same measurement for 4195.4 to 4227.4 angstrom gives 34.7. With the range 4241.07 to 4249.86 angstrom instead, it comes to 34.5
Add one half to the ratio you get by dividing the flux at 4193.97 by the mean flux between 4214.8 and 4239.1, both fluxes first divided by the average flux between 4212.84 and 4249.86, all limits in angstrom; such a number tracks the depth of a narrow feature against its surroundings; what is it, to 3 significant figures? 1.56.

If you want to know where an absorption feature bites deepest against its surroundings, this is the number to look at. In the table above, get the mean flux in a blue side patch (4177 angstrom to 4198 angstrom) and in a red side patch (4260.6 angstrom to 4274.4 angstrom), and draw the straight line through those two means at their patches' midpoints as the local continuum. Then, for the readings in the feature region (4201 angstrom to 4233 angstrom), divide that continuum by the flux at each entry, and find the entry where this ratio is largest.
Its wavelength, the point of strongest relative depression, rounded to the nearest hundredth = 4225.96 angstrom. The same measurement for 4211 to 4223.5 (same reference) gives 4215.27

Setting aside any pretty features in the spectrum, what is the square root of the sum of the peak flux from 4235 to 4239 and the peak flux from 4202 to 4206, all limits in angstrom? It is 5.88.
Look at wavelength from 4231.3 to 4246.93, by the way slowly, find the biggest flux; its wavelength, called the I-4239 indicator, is 4243.51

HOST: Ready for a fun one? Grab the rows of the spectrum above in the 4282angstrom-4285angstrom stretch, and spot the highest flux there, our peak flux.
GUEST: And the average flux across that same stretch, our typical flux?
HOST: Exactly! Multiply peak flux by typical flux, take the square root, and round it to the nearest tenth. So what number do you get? 16.9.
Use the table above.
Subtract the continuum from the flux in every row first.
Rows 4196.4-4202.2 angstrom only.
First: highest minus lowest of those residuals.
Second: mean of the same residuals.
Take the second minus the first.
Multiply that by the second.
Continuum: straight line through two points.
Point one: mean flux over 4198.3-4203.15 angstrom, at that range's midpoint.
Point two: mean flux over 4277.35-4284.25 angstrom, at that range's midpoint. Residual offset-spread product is -0.15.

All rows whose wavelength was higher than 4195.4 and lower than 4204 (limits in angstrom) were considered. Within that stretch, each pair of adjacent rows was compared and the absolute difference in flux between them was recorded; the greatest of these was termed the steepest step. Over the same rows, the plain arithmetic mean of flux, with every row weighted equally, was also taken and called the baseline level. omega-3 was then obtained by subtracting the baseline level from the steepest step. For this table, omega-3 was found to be -15.50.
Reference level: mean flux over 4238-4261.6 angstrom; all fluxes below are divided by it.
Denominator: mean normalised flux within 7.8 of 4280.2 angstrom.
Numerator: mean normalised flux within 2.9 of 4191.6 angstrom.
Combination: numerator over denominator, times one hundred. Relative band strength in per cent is 104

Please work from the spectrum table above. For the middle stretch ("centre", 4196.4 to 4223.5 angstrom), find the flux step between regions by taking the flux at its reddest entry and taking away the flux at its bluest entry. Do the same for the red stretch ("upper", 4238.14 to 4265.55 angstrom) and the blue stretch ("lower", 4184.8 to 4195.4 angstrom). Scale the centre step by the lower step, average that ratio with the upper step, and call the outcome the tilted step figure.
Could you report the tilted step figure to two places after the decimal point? 1.84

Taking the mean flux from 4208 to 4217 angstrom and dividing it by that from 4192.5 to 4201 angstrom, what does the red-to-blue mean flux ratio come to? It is 0.998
